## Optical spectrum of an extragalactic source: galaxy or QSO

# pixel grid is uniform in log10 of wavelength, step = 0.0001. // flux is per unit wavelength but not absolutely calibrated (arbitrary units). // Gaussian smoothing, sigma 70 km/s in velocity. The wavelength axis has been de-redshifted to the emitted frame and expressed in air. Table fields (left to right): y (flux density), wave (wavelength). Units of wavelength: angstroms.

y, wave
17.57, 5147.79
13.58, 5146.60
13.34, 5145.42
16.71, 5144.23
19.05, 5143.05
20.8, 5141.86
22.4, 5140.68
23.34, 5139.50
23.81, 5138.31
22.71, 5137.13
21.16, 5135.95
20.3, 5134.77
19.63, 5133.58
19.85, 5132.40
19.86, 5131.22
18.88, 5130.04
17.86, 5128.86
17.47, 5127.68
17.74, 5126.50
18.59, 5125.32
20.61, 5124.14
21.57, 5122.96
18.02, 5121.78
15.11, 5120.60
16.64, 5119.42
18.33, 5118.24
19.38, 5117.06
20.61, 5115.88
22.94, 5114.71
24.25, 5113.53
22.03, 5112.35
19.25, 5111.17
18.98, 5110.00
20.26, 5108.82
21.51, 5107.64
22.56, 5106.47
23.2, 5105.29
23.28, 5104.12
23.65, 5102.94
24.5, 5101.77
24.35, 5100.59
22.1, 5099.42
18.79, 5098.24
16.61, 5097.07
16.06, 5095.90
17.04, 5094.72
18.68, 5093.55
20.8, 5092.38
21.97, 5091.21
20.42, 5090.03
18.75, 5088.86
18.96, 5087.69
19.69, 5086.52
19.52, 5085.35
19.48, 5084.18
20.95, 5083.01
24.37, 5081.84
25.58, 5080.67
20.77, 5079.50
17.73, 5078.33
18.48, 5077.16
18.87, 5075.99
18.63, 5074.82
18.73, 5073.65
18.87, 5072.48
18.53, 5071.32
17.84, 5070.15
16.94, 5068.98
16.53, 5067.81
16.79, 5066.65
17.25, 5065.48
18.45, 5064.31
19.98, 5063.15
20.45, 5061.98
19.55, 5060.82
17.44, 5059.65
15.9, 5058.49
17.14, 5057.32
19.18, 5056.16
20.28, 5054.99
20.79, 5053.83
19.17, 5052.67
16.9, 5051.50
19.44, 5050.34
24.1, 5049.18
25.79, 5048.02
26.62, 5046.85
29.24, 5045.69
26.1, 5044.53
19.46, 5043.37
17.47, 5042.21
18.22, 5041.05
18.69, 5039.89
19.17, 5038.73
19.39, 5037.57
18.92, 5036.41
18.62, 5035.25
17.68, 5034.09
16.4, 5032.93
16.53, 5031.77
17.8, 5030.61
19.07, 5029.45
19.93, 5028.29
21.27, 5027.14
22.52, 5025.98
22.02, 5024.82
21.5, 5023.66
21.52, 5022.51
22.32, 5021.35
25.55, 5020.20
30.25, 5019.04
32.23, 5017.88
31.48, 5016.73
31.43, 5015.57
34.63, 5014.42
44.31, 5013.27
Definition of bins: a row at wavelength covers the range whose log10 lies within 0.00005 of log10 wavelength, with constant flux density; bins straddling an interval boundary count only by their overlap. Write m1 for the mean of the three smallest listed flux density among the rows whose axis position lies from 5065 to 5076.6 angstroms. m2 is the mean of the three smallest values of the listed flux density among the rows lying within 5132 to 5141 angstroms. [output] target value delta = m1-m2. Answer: -3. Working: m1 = 16.8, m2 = 19.9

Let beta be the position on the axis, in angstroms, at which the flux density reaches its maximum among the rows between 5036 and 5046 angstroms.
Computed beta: 5045.69 angstroms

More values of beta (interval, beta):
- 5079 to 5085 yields 5080.67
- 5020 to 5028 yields 5020.20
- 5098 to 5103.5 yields 5101.77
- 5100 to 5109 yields 5101.77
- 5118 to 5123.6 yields 5122.96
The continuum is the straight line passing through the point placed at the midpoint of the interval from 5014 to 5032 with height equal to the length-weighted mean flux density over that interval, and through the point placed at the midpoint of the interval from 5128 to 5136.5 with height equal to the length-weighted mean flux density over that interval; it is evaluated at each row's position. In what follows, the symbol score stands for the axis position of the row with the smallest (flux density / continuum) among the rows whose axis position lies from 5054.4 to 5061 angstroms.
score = 5058.49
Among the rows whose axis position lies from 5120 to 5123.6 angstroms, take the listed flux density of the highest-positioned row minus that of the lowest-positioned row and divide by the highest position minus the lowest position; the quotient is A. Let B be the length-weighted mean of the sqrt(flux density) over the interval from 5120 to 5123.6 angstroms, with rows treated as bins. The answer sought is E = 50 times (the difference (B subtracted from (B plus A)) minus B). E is -76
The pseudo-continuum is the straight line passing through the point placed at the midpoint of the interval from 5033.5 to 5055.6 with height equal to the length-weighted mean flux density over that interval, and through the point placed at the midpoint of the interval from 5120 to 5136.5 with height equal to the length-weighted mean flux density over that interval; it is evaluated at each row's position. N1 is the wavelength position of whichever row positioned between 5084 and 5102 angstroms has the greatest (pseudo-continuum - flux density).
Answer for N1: 5095.90 angstroms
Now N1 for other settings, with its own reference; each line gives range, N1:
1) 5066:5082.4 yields 5067.81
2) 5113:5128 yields 5120.60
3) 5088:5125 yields 5120.60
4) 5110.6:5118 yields 5111.17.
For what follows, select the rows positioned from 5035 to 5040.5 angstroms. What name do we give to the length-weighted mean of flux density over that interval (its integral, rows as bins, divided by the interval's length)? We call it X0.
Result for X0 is 19.0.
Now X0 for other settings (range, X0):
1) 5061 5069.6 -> 18.1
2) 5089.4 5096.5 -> 19.1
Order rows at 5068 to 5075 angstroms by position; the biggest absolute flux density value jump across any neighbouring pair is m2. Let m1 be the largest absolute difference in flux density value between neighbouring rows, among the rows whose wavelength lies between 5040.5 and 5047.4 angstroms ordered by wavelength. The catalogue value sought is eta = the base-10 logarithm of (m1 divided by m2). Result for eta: 0.9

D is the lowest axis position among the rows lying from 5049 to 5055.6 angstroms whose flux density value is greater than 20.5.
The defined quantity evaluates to 5049.18 angstroms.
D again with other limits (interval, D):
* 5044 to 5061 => 5044.53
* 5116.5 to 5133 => 5122.96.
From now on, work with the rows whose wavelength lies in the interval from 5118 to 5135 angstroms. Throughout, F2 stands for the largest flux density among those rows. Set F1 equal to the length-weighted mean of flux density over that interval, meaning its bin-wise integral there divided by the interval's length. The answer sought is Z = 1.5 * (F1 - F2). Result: -4.4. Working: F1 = 18.7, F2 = 21.57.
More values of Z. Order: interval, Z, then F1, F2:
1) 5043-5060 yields -12.0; 21.2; 29.24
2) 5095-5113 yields -5.1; 21.1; 24.5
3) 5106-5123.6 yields -6.3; 20.1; 24.25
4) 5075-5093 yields -7.8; 20.4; 25.58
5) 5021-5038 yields -4.3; 19.7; 22.52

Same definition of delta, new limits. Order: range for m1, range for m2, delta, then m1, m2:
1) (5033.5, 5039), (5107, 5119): 0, 18.4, 18.9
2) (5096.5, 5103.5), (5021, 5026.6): -3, 19.2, 21.7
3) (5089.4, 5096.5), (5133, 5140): -3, 17.3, 20.4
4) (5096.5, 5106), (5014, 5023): -4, 19.2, 23.1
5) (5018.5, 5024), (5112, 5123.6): 5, 21.8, 16.6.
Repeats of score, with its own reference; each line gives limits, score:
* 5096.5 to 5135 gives 5120.60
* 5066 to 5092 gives 5067.81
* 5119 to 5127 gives 5120.60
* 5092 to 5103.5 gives 5095.90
